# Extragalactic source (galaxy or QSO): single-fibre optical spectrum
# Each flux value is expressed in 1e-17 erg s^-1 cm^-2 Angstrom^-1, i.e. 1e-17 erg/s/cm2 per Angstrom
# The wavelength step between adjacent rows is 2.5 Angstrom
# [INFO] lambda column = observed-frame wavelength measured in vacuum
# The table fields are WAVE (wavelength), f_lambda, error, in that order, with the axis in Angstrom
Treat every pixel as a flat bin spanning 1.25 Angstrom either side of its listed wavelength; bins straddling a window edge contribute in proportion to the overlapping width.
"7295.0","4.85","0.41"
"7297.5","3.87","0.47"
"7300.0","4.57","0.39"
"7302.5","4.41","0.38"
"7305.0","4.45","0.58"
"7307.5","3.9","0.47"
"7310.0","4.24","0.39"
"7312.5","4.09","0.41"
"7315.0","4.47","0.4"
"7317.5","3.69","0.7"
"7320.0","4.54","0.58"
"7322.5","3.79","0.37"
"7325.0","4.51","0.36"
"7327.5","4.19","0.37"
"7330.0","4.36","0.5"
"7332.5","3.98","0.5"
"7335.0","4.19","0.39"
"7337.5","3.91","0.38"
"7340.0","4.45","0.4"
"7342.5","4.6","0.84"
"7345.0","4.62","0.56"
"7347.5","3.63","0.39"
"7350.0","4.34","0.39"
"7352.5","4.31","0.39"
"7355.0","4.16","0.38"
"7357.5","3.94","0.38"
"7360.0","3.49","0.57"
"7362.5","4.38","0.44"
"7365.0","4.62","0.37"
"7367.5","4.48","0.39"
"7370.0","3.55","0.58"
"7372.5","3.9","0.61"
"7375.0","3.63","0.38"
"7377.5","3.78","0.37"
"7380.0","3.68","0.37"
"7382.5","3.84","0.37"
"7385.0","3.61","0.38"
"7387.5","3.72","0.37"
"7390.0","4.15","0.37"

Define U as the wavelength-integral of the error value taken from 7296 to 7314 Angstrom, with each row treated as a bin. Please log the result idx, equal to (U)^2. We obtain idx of 62.8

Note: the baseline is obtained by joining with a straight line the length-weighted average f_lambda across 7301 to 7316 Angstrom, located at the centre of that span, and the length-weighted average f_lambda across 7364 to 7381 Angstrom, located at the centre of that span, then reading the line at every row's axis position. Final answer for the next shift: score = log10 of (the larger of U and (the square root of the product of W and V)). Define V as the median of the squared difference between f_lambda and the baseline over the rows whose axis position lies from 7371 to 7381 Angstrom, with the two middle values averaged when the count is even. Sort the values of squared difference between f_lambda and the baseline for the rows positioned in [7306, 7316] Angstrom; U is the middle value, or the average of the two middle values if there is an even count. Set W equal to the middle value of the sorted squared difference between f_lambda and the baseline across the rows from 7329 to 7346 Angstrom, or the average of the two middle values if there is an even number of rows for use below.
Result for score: -1.39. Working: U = 0.040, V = 0.03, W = 0.04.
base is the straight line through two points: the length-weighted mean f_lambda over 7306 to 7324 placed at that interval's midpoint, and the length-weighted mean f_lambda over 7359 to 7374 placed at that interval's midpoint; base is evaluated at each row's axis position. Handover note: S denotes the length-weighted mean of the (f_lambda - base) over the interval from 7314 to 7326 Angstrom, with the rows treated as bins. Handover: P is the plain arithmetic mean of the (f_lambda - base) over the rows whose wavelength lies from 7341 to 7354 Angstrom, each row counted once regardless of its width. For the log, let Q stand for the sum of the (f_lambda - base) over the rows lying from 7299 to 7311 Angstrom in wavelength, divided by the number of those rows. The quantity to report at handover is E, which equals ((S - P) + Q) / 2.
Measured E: 0.03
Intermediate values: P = 0.21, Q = 0.19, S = 0.08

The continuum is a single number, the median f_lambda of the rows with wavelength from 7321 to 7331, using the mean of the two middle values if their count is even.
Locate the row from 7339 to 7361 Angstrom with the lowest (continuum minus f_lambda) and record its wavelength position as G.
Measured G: 7345.0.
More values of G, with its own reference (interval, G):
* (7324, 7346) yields 7345.0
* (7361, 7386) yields 7365.0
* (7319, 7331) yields 7320.0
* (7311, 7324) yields 7320.0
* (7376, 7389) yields 7382.5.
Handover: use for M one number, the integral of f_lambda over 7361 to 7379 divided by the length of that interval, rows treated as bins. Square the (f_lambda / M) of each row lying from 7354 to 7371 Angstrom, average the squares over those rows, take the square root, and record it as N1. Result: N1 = 1.02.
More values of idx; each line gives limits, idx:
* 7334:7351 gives 66.9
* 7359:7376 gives 65.8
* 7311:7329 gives 67.2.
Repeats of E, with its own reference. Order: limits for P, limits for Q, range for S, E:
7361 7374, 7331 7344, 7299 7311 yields 0.10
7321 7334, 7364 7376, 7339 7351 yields 0.07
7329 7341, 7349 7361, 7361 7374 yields -0.01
